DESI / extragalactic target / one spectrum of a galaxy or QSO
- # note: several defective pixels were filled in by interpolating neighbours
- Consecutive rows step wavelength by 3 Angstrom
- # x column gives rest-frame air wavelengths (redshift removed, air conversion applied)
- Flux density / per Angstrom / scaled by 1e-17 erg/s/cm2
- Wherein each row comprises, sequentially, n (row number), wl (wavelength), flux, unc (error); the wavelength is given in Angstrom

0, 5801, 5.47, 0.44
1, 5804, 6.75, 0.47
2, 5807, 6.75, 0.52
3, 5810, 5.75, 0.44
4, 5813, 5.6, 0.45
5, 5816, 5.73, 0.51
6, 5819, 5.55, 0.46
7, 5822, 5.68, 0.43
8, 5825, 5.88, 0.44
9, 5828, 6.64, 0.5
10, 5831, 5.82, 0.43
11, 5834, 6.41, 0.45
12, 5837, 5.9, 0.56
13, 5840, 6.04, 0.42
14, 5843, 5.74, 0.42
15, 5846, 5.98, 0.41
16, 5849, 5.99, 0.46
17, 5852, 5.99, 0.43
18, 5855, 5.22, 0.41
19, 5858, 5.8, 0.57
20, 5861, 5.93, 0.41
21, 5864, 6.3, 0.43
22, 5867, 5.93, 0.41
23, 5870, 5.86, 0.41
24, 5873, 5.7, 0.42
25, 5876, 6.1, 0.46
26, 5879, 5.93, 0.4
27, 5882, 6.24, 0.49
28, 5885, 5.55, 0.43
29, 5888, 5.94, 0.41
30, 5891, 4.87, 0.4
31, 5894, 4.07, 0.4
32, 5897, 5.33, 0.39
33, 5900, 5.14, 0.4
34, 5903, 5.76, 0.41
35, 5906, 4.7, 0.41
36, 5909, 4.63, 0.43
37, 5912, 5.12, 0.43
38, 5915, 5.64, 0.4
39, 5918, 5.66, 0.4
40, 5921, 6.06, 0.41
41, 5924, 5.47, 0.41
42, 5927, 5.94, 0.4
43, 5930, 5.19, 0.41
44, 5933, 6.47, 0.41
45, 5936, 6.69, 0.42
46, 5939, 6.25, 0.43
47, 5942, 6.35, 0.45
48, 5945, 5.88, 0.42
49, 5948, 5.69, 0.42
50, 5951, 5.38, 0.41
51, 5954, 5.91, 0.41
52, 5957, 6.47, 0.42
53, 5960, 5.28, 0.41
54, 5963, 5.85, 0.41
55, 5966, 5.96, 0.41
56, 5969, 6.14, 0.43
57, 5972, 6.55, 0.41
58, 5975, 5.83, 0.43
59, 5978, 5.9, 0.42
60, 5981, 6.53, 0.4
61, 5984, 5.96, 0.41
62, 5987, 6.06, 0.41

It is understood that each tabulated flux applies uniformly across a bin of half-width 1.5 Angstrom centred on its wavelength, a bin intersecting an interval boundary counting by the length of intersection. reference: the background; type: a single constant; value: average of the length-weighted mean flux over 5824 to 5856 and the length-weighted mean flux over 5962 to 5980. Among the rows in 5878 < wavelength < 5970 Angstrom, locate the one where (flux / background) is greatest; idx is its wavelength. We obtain 5936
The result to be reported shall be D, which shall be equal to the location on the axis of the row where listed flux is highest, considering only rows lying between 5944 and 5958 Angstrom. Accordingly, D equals 5957 Angstrom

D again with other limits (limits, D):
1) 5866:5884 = 5882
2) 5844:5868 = 5864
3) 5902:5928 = 5921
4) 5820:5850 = 5828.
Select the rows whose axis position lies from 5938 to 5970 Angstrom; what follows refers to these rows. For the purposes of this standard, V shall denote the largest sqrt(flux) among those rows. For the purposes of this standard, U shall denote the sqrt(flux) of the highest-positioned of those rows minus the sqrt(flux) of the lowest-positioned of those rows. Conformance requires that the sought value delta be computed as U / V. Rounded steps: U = -0.022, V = 2.54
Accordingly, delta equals -0.009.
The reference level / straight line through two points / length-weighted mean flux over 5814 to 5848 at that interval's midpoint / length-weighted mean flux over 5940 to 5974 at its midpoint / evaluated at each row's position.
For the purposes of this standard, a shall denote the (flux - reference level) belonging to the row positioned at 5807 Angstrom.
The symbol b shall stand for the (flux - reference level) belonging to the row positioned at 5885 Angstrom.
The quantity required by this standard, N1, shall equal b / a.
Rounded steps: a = 0.8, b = -0.4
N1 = -0.5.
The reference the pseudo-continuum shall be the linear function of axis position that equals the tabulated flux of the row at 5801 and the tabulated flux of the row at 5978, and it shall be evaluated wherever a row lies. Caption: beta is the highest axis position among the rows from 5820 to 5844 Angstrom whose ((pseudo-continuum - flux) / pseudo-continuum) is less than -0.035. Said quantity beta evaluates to 5840 Angstrom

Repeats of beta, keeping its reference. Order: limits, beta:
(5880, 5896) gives 5888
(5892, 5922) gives 5921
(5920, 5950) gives 5942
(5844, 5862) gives 5861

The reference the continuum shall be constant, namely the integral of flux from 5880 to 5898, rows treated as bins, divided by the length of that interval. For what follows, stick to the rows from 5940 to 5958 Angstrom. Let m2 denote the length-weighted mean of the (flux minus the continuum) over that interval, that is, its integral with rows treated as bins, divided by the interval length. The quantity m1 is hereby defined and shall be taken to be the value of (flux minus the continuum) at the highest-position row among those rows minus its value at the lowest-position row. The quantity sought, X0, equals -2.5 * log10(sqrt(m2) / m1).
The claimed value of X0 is -2.0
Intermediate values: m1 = 0.12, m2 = 0.6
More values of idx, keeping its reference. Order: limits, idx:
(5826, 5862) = 5828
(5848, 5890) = 5864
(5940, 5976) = 5972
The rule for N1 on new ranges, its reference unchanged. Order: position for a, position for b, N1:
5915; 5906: 4.0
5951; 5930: 1.3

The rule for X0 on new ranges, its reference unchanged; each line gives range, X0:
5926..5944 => -0.8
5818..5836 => 0.1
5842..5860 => -2.6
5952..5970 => -1.3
